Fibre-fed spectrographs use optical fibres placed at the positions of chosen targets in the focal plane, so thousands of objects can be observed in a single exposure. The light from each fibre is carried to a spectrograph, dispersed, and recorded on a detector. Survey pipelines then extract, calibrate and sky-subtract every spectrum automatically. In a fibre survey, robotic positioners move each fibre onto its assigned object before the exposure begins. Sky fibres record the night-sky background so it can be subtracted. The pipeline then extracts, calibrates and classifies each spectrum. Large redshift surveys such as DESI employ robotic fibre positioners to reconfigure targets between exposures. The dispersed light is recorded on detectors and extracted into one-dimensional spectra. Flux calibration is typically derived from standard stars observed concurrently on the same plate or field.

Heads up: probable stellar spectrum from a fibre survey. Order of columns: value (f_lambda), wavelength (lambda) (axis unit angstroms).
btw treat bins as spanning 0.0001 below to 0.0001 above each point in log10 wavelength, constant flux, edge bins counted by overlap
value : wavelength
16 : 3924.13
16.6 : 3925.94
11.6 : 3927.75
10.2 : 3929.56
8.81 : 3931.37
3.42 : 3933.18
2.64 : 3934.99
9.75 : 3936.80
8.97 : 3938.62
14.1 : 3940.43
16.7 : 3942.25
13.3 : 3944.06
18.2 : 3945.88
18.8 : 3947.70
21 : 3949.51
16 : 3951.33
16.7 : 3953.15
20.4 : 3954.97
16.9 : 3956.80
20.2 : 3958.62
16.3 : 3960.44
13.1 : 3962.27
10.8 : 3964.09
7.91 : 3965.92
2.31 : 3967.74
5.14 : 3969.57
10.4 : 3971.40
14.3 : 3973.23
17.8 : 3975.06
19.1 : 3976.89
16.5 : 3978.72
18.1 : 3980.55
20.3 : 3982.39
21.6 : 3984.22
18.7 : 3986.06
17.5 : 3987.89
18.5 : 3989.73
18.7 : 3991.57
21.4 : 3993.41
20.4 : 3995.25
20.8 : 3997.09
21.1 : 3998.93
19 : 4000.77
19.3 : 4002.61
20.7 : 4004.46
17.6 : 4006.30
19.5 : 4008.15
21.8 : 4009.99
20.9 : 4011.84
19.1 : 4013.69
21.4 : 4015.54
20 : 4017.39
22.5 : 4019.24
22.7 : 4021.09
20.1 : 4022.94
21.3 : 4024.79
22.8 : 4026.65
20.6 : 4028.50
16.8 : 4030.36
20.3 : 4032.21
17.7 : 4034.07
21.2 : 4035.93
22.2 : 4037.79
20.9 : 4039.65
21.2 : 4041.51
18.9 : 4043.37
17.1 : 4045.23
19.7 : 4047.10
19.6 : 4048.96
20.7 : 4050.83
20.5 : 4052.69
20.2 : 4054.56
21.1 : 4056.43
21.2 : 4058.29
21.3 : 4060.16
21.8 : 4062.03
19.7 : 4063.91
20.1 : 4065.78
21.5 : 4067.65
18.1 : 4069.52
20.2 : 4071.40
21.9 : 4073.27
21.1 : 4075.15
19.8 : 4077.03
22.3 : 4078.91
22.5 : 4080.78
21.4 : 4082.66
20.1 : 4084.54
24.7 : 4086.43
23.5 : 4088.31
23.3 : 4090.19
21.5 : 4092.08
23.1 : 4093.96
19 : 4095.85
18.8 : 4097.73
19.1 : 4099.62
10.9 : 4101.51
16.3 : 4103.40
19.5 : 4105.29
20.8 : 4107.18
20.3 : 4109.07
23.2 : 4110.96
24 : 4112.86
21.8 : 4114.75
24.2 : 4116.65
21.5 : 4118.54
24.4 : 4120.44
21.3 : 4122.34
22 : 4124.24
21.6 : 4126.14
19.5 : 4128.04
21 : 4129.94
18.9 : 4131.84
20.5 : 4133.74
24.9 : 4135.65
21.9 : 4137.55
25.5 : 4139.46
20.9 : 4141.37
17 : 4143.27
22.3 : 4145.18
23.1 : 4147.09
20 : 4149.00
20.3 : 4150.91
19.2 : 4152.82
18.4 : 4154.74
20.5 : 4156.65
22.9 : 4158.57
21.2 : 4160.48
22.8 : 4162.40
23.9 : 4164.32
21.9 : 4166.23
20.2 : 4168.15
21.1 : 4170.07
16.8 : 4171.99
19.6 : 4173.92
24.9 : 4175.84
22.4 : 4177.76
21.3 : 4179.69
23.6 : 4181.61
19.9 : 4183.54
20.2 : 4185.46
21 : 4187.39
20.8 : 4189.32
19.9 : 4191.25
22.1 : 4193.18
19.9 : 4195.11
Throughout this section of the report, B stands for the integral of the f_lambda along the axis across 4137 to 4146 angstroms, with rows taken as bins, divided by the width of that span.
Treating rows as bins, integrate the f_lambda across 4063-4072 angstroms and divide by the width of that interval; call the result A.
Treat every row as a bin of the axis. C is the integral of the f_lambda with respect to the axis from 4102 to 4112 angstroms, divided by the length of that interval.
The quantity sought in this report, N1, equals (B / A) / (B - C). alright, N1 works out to 0.58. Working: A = 19.9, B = 21.5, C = 19.6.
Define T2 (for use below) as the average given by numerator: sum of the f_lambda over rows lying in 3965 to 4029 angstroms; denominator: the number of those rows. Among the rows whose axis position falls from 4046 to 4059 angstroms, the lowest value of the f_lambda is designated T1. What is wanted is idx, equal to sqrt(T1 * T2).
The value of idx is 18.9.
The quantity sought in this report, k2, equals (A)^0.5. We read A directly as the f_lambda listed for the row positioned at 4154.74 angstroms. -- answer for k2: 4.29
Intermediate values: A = 18.4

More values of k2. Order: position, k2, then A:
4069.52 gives 4.25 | 18.1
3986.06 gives 4.32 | 18.7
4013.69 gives 4.37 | 19.1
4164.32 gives 4.89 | 23.9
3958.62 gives 4.49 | 20.2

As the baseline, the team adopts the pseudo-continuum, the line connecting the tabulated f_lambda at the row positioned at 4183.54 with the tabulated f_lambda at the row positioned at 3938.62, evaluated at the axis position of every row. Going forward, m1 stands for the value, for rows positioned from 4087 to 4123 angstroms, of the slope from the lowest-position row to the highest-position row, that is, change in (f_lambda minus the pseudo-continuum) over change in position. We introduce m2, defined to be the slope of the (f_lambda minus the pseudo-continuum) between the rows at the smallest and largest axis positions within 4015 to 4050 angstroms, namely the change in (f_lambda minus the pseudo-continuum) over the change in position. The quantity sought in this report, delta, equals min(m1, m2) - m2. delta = -0.011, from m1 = -0.11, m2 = -0.10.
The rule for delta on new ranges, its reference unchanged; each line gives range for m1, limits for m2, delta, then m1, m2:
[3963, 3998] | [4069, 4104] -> 0.000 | 0.26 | -0.10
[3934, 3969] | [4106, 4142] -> -0.013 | -0.05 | -0.04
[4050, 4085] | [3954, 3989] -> 0.000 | -0.06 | -0.13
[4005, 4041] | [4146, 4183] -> 0.000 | 0.05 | -0.03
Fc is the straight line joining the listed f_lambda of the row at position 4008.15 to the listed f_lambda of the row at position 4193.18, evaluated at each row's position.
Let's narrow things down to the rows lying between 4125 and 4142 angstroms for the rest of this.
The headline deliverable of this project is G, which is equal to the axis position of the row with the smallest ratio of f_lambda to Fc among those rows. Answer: 4131.84 angstroms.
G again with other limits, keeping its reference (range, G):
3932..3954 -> 3934.99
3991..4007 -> 4006.30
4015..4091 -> 4030.36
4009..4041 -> 4030.36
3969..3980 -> 3969.57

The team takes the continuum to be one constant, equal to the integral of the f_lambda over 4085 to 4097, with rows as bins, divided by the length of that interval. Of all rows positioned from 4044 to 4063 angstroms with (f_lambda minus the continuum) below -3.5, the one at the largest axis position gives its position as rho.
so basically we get 4045.23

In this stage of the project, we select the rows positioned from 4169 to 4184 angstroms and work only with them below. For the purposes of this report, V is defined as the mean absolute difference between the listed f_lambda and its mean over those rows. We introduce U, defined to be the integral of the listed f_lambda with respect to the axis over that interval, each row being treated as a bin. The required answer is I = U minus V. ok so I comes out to 317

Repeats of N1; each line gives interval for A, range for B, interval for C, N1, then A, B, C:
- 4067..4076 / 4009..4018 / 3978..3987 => 0.65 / 20.5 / 20.7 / 19.1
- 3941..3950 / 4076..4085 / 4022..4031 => 1.44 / 17.3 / 21.3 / 20.4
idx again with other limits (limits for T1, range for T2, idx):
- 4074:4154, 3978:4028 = 14.8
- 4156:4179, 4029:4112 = 18.5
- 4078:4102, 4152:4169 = 15.2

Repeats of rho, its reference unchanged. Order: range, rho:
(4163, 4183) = 4171.99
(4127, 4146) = 4143.27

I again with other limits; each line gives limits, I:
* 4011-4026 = 314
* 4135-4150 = 326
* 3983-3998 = 294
